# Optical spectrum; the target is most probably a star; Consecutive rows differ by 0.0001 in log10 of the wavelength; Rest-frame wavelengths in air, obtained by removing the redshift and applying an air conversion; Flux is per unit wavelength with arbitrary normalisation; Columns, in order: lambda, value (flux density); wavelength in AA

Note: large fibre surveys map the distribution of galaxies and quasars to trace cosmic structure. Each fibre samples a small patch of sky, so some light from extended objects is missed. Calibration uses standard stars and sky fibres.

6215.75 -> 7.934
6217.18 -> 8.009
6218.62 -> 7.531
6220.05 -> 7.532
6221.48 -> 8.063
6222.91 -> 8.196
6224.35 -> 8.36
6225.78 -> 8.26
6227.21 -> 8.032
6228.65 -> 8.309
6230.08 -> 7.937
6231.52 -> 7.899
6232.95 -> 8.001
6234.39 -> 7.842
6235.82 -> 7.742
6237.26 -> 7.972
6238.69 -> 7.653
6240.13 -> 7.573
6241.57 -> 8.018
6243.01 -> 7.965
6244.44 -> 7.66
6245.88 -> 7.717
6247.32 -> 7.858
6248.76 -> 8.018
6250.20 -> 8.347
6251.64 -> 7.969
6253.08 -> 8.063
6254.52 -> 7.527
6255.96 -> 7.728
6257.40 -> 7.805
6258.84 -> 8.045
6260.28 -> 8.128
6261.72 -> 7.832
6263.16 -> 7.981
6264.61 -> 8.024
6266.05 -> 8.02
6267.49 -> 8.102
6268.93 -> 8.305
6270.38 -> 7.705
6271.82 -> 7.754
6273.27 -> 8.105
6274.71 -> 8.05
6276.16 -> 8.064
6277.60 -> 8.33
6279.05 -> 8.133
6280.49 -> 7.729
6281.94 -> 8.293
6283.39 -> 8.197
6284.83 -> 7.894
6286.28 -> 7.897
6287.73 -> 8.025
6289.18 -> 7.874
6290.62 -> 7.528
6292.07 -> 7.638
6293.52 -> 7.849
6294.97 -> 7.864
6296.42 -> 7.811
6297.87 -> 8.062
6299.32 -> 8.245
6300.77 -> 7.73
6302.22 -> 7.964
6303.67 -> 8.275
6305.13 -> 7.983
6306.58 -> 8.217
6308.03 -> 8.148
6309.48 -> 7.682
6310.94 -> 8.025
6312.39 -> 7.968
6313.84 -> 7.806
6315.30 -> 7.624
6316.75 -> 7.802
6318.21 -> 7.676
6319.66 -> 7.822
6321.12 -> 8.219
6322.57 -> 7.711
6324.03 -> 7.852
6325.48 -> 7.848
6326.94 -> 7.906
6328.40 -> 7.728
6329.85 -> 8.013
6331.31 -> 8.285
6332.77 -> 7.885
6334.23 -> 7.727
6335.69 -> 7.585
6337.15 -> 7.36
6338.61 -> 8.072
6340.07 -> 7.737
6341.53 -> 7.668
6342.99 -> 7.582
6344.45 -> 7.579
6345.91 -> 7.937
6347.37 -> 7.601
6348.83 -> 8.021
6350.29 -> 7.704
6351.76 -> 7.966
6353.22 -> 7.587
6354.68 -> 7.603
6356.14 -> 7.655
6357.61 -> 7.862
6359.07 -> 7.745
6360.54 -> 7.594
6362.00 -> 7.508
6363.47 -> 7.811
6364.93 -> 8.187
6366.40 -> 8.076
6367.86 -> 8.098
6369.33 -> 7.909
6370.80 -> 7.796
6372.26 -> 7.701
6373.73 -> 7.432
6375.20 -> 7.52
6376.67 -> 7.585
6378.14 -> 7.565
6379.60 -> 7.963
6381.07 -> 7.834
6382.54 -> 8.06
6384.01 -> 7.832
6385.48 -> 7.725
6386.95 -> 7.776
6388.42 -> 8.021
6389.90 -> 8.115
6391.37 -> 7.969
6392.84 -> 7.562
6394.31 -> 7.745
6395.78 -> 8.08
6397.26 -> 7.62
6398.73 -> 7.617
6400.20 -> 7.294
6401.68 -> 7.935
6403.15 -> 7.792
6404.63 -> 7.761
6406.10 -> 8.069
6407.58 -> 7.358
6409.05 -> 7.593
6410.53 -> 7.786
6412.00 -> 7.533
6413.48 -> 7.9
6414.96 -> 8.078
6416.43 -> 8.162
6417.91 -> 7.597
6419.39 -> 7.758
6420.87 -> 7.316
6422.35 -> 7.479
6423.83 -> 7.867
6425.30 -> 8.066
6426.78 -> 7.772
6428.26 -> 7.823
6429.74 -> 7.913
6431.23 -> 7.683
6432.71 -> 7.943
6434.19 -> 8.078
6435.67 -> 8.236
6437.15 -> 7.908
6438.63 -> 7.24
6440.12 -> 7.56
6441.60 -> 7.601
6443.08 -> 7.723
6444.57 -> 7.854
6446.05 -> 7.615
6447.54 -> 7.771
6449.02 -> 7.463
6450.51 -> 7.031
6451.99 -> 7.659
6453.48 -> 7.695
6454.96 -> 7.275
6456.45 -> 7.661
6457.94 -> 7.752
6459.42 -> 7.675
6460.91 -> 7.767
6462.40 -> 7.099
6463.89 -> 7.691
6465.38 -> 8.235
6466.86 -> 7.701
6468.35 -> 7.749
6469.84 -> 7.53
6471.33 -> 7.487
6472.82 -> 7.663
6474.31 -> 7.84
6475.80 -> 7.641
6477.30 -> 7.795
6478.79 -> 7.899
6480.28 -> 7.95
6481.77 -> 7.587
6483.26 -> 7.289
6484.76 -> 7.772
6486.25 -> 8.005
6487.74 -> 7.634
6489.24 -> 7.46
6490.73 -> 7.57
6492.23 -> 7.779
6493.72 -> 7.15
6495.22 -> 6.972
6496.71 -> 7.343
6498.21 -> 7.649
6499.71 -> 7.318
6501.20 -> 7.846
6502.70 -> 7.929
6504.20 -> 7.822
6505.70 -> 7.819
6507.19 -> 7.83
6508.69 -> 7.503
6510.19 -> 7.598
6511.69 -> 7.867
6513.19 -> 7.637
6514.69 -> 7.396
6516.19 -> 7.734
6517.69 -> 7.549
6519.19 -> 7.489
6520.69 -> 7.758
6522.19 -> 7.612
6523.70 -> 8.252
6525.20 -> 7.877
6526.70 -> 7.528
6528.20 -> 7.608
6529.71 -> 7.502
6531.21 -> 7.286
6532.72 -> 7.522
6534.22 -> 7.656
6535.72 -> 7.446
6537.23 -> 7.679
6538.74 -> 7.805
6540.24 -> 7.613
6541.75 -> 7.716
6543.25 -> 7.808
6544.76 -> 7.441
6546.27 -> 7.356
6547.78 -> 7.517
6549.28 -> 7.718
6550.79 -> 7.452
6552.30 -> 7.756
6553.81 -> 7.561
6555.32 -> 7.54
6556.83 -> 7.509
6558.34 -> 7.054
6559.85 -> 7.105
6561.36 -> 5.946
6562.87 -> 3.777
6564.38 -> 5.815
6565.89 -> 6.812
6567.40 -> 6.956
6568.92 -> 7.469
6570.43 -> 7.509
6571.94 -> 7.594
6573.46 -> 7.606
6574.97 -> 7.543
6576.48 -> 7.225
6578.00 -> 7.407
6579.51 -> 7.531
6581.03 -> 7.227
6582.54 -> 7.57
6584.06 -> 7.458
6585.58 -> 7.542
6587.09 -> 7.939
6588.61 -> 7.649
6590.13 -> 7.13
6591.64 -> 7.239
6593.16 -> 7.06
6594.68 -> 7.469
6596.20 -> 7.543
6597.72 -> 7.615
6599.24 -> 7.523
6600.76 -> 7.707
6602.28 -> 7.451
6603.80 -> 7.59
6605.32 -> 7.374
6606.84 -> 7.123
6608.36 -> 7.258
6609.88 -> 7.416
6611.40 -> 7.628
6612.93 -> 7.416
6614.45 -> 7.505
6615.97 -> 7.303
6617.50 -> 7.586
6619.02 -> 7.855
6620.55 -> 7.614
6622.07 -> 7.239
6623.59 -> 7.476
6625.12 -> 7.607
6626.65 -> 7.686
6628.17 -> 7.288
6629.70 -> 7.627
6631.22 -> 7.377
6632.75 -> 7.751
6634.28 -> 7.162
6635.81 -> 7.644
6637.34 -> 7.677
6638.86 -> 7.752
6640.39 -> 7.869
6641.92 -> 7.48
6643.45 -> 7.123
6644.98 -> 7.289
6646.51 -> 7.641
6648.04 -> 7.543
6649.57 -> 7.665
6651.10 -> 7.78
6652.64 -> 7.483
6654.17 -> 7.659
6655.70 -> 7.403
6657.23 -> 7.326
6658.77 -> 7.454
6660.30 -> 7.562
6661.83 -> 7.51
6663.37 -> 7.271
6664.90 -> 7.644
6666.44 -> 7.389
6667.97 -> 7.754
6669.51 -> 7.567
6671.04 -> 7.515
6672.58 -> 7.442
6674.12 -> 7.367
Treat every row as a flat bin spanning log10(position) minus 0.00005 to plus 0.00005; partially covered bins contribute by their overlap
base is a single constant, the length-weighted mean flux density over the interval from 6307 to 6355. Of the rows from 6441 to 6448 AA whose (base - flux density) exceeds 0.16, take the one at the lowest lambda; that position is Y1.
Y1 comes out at 6441.60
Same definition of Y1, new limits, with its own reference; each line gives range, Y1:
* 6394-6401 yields 6397.26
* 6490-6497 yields 6490.73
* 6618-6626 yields 6620.55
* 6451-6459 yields 6454.96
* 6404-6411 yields 6407.58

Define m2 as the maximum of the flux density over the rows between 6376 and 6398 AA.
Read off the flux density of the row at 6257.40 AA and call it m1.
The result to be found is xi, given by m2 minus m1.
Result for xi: 0.31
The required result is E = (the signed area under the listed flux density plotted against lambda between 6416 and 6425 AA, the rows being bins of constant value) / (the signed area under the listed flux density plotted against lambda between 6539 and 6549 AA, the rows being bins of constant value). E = 0.91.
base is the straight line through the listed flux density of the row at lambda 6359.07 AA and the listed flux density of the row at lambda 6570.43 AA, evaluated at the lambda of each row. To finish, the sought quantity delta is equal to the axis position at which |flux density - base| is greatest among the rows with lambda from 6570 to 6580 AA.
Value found 6576.48 AA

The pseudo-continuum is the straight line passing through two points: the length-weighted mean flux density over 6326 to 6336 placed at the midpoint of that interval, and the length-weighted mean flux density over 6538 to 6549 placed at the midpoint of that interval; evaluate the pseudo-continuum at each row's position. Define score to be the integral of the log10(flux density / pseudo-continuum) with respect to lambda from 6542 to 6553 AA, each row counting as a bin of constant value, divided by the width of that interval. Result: -0.0018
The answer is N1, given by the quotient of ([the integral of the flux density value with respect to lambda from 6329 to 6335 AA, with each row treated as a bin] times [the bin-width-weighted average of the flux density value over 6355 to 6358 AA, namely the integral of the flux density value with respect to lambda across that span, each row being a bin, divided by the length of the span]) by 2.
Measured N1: 185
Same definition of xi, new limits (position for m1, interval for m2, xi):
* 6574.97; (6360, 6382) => 0.64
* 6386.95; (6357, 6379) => 0.41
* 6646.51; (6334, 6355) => 0.43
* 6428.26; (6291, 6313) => 0.45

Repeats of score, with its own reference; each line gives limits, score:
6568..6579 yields -0.0063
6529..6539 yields -0.0050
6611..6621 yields 0.0014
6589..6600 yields -0.0104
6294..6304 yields 0.0030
